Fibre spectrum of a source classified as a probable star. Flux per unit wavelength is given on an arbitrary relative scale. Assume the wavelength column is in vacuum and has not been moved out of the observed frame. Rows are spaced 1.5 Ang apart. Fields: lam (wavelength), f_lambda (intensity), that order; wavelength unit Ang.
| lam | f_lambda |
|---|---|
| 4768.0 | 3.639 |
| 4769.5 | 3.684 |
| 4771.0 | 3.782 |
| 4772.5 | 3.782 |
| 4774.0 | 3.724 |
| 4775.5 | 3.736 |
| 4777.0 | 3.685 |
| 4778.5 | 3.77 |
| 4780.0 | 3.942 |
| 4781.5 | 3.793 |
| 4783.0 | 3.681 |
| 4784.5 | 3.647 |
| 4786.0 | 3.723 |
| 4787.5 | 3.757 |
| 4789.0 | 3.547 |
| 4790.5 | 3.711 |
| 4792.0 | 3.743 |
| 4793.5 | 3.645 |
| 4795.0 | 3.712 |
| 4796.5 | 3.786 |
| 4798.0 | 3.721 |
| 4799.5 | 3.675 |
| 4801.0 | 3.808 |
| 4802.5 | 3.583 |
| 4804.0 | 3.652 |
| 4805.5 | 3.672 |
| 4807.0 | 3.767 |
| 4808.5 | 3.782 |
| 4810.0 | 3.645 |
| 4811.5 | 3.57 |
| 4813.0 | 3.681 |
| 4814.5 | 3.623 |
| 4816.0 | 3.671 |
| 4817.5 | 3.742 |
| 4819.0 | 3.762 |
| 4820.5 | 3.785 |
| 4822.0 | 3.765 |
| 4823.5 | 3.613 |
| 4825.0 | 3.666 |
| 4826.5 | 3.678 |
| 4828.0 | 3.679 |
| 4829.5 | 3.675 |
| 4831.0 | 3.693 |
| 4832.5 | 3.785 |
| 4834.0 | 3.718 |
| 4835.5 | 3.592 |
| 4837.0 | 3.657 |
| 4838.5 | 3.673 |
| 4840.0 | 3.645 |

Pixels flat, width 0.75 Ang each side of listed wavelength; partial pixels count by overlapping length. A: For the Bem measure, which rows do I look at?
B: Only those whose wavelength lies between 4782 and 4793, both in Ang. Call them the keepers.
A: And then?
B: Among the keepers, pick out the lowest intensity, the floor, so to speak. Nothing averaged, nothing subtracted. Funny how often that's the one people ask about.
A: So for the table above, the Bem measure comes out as 3.547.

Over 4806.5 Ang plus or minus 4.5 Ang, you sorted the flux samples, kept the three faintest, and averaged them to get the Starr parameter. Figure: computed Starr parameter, 3.63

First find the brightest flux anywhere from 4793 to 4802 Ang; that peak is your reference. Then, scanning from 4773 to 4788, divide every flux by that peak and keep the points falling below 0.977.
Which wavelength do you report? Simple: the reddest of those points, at 4784.5 Ang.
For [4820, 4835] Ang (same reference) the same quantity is 4834.0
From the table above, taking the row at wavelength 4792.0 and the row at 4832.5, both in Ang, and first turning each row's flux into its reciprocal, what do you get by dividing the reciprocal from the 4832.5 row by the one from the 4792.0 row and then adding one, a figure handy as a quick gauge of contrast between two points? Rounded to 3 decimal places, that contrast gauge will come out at 1.989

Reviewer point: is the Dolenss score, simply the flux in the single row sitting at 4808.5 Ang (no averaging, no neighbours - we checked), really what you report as 3.782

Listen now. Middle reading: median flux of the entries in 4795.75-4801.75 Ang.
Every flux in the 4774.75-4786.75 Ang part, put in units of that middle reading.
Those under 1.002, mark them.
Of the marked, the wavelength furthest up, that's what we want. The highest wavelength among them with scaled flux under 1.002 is 4786.0 Ang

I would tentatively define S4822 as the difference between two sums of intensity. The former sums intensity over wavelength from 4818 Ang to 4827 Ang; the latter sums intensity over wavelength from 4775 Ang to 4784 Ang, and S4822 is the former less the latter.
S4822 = -0.34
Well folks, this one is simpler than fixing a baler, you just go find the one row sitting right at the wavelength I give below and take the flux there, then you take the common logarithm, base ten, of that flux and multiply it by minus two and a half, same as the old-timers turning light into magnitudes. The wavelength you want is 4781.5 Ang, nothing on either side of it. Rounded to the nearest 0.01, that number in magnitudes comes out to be -1.45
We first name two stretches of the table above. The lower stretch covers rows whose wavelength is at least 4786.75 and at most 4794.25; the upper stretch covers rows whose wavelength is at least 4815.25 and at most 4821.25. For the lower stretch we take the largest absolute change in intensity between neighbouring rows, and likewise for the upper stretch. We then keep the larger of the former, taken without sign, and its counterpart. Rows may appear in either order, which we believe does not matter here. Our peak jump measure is 0.210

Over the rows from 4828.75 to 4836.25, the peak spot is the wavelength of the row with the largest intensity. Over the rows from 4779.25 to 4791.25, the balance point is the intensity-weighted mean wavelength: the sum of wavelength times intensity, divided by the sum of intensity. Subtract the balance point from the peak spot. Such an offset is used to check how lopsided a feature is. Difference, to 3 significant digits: 47.3 Ang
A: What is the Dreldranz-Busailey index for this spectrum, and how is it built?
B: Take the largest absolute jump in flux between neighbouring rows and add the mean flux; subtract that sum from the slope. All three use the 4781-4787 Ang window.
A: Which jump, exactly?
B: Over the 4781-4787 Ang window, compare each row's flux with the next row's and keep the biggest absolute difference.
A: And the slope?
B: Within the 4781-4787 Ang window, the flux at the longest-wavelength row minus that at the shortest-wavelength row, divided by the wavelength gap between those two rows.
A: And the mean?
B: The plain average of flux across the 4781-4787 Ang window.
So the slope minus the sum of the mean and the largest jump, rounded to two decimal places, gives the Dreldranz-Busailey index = -3.84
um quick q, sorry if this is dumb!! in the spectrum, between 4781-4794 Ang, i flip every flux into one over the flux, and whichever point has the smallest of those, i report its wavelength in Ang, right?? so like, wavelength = 4781.5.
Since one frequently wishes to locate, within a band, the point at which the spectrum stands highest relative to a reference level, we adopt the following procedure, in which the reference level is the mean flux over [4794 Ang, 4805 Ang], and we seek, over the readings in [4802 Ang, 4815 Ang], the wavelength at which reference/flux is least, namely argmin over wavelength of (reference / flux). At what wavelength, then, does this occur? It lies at 4808.5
